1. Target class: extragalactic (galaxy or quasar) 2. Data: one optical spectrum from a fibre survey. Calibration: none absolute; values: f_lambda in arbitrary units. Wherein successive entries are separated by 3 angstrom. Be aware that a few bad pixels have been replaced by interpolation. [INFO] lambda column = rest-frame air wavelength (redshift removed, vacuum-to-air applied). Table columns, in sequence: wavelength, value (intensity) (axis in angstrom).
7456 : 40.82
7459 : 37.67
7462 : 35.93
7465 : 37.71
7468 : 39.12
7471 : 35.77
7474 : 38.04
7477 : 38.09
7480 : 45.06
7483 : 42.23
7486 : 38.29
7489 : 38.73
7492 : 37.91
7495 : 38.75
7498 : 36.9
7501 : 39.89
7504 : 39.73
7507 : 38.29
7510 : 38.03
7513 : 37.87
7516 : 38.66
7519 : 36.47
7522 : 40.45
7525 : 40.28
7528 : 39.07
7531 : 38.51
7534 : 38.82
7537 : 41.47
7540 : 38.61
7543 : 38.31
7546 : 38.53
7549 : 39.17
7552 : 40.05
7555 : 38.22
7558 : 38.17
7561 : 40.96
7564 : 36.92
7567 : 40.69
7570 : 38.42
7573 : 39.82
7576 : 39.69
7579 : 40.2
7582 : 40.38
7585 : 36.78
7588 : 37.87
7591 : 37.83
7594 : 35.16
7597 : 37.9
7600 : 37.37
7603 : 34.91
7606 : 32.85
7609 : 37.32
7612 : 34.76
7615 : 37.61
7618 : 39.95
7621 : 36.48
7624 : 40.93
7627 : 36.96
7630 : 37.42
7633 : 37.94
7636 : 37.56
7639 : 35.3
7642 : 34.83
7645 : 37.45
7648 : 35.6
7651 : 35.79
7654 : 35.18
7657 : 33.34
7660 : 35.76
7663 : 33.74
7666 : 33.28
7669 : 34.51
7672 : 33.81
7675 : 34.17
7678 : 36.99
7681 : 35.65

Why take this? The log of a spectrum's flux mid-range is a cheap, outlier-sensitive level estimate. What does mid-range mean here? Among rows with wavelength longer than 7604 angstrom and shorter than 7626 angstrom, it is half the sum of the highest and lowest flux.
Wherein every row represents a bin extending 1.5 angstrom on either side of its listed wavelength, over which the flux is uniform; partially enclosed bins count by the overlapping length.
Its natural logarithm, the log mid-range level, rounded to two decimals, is 3.61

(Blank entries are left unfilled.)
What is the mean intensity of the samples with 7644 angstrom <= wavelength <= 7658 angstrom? 35.5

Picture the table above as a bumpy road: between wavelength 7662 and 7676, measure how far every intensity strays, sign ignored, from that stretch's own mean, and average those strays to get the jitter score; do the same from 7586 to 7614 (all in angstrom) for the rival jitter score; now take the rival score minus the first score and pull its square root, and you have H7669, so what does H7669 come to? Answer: 1.1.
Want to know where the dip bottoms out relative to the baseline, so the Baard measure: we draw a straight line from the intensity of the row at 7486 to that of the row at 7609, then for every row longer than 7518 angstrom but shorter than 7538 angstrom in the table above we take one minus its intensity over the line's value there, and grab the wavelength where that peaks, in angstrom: 7519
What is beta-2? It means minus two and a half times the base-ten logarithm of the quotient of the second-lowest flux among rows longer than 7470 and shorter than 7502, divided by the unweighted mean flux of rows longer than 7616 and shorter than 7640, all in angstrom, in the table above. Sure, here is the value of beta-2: 0.03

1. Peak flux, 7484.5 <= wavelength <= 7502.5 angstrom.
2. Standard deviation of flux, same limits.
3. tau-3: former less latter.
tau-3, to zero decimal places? 39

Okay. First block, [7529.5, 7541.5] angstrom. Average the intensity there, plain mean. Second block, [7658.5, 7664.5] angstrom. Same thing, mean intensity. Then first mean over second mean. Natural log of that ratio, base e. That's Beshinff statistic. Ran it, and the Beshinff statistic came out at 0.12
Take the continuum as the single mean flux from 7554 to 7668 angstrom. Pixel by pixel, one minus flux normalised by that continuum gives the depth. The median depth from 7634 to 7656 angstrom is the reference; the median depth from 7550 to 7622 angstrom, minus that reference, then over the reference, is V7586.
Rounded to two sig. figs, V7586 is -1.5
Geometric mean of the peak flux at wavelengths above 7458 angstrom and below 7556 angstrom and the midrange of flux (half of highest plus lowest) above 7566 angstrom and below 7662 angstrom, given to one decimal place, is 40.8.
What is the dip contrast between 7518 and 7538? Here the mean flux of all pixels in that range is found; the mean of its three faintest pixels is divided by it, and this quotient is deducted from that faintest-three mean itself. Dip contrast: 37.0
